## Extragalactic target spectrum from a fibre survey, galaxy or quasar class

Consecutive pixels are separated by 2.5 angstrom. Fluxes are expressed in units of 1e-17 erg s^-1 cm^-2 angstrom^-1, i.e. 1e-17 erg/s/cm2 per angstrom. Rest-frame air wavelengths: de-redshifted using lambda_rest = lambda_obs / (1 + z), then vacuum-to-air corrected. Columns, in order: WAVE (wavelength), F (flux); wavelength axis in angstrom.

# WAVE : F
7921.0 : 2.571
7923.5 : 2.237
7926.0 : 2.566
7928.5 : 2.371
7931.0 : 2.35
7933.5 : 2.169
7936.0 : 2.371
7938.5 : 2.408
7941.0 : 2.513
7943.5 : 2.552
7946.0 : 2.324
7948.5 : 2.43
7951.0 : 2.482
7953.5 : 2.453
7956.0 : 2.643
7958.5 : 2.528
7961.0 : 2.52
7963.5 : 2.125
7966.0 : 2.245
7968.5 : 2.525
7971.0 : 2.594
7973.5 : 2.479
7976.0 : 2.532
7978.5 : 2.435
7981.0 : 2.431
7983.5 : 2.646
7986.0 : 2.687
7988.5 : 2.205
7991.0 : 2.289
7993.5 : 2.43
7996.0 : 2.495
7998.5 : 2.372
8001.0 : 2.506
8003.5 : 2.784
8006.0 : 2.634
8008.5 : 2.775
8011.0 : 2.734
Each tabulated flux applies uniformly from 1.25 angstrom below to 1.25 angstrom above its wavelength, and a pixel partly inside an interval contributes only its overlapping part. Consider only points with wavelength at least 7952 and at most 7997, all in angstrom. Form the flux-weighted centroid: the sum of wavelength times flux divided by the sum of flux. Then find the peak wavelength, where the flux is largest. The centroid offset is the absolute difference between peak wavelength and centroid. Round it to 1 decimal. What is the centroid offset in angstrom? 11.3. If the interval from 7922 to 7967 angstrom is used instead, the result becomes 11.2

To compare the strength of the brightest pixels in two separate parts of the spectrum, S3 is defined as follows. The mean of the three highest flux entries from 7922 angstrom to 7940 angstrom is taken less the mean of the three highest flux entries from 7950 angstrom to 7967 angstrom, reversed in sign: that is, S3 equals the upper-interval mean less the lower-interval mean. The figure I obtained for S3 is 0.12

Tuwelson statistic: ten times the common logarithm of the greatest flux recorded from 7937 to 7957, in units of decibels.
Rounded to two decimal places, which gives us 4.22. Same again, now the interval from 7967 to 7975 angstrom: 4.14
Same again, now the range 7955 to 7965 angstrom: 4.22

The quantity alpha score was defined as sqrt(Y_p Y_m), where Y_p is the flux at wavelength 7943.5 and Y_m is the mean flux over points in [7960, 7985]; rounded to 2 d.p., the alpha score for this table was 2.50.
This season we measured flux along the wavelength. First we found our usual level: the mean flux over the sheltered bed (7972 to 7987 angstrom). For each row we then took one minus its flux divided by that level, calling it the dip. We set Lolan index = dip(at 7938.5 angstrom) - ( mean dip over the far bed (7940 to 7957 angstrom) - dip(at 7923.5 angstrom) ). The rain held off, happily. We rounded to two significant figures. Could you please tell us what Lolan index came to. 0.15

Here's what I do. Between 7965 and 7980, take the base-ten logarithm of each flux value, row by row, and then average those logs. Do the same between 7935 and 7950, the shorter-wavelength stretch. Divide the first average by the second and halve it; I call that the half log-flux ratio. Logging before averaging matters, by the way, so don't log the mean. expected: 0.508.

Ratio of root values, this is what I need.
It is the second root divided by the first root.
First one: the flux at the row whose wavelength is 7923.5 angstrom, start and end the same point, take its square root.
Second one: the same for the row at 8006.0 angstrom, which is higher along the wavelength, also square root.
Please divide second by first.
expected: 1.09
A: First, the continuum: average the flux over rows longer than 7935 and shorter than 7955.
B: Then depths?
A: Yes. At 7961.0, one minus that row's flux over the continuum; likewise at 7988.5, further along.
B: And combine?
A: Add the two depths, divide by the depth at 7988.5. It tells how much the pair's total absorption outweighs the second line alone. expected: 0.7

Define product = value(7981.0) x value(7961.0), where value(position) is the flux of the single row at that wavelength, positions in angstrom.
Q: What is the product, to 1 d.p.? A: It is 6.1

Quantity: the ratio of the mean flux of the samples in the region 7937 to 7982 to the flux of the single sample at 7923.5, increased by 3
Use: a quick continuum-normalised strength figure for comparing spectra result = 4.10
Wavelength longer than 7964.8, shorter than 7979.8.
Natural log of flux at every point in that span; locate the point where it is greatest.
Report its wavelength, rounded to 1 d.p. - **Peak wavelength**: 7971.0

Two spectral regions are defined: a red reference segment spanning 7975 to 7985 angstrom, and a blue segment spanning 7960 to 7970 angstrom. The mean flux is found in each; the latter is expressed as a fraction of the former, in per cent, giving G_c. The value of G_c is 94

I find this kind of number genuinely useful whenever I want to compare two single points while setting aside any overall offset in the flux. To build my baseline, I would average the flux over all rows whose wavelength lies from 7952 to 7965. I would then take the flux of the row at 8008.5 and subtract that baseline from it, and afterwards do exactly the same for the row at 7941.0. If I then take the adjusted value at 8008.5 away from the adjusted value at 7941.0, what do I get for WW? -0.26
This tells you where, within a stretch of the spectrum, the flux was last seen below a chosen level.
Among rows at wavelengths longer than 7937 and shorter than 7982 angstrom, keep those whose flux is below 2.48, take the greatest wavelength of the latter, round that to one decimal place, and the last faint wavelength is 7981.0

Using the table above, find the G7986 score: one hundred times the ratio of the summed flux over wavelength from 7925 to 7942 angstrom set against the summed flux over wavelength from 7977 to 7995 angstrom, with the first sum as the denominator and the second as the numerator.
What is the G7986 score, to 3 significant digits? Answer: 102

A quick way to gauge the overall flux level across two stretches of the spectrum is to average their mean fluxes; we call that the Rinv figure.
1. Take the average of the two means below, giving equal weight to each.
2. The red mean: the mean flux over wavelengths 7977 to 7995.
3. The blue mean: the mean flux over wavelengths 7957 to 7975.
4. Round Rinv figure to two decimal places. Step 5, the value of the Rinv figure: 2.44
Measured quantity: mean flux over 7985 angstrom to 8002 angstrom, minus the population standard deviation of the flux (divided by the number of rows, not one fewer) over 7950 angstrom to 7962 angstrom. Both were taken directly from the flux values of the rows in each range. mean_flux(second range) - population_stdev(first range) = 2.36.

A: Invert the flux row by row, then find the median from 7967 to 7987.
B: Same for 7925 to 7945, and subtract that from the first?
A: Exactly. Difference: -0.0230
